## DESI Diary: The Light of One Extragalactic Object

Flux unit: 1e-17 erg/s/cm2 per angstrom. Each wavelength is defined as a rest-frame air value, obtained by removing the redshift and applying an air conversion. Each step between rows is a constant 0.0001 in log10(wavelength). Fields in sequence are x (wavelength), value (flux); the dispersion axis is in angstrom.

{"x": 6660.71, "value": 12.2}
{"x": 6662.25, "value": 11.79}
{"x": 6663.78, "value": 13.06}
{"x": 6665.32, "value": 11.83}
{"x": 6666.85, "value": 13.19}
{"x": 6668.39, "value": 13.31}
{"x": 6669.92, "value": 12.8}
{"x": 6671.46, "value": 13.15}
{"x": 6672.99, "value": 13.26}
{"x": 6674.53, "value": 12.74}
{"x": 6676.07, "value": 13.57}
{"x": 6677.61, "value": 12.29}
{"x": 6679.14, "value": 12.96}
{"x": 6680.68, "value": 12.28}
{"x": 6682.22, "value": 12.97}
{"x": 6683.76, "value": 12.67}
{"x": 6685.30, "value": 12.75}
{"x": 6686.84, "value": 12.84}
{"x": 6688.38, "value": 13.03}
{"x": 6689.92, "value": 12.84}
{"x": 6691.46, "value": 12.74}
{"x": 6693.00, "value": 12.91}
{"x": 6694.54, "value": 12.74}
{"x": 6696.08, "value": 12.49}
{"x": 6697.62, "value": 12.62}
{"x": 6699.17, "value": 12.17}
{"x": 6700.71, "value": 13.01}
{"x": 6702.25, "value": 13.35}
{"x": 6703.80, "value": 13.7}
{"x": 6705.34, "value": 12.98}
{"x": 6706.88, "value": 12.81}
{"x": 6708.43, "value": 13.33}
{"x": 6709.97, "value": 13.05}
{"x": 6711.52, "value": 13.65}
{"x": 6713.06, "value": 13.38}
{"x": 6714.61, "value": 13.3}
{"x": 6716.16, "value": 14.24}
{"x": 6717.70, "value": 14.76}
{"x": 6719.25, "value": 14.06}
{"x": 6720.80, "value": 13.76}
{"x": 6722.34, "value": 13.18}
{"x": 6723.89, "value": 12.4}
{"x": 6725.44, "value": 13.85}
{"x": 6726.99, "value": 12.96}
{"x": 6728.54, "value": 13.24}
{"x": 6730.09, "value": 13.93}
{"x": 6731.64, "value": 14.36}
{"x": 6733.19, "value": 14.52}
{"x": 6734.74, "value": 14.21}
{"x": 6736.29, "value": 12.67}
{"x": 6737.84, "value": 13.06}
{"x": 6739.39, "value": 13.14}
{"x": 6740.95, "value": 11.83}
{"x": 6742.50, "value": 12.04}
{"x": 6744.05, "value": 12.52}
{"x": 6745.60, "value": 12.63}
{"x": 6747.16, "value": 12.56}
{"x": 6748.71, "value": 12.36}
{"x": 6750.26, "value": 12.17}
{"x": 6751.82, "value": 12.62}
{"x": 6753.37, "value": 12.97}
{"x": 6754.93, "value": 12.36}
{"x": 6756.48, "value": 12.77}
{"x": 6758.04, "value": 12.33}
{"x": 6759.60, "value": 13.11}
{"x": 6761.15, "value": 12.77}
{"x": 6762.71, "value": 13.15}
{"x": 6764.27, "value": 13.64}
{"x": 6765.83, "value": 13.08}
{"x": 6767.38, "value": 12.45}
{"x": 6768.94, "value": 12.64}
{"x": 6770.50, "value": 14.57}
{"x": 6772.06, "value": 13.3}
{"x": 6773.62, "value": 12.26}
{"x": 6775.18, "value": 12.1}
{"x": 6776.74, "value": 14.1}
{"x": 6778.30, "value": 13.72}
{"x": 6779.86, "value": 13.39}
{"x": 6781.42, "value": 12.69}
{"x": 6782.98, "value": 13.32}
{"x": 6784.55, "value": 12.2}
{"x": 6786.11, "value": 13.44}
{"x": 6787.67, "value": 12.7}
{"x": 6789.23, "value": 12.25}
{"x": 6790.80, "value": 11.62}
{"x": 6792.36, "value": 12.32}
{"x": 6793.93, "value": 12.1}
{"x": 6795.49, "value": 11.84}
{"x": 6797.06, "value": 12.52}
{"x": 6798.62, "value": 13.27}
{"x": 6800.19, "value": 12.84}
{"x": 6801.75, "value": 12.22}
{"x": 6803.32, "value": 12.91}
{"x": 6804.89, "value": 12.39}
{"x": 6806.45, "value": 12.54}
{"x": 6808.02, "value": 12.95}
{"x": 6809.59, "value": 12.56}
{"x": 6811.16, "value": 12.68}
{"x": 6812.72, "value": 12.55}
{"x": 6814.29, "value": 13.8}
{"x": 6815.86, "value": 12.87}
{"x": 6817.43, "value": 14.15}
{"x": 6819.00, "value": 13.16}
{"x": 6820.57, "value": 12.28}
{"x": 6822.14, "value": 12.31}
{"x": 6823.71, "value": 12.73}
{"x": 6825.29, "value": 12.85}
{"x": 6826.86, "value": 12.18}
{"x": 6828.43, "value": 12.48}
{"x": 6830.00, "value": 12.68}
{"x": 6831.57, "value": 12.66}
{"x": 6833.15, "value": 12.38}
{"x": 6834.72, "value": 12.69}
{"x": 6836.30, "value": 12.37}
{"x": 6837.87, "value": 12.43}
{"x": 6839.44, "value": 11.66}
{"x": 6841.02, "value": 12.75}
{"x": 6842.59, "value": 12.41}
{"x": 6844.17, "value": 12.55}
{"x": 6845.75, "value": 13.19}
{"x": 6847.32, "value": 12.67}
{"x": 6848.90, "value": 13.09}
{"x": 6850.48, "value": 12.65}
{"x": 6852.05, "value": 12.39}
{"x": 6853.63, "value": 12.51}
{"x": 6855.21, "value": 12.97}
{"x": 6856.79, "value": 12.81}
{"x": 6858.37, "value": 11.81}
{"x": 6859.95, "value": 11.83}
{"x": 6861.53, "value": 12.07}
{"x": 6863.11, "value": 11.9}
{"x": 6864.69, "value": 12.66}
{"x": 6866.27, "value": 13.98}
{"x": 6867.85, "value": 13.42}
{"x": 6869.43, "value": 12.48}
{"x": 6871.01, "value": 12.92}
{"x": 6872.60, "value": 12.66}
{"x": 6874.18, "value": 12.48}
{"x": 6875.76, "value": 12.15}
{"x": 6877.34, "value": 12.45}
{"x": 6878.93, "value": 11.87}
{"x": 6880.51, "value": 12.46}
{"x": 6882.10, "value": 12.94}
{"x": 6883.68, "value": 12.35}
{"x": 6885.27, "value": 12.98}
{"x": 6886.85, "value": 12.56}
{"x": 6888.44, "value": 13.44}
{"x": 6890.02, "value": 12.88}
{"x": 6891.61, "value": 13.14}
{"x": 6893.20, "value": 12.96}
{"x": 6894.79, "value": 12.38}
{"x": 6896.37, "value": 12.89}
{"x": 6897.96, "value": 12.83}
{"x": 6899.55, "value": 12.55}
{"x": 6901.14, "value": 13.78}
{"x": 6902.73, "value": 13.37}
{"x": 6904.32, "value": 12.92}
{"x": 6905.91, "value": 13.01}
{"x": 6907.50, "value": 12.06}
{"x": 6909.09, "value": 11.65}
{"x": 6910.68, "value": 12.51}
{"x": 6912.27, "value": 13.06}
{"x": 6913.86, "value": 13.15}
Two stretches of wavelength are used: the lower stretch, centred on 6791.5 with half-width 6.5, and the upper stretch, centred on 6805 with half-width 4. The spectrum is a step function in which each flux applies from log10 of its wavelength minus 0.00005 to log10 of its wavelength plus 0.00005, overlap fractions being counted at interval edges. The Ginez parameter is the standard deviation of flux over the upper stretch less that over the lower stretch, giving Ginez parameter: -0.24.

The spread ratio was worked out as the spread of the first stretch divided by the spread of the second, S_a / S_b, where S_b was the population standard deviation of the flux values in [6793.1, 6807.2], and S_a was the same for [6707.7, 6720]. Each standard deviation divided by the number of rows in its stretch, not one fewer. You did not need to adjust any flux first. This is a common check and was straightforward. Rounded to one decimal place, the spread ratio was 1.3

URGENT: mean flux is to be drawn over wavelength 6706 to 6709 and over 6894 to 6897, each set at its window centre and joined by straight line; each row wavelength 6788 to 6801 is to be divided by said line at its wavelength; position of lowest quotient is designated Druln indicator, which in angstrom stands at 6790.80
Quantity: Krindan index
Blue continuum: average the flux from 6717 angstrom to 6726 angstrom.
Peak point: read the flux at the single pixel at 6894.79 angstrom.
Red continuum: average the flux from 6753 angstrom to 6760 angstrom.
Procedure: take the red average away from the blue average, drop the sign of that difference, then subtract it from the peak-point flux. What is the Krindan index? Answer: 11.4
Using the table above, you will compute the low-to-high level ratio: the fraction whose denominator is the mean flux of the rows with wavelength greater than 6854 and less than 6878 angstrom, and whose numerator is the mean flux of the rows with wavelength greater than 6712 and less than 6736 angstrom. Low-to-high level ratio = 1.09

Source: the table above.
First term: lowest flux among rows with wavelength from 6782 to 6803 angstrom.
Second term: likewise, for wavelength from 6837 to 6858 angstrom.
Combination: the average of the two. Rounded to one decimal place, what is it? 11.6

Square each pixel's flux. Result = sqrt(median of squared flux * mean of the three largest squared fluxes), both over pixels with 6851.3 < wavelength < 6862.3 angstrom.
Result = 158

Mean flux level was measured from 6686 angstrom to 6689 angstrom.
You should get 12.9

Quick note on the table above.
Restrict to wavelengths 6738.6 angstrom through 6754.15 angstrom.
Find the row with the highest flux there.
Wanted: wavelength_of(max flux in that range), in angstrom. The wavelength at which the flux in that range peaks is 6739.39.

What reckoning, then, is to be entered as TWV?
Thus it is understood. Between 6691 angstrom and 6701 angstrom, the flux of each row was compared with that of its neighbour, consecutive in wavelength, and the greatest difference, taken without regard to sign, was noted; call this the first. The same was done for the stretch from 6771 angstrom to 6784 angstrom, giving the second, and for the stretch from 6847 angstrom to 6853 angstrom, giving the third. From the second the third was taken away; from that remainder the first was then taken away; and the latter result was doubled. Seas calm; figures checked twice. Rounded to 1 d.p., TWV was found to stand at 1.4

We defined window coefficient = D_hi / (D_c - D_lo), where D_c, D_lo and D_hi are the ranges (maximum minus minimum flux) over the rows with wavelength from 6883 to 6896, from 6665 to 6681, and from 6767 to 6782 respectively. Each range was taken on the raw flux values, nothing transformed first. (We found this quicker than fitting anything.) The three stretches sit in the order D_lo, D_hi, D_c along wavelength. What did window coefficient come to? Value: -4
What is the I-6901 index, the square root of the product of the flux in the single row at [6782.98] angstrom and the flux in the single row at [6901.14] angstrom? 13.5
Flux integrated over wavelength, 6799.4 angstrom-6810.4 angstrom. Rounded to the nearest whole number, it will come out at 139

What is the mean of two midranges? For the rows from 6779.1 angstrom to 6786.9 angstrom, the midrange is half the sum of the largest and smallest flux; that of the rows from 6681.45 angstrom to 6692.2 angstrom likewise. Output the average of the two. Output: 12.8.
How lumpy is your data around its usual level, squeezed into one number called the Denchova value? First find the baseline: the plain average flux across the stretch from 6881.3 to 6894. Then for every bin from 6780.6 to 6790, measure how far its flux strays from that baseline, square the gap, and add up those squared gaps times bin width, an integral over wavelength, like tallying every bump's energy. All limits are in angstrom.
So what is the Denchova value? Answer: 2.3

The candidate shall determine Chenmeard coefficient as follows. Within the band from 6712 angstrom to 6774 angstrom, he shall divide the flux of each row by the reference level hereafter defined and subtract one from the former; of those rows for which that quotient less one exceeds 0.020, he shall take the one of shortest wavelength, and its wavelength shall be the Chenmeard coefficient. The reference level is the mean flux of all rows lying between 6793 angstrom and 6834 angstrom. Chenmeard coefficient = 6713.06 angstrom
